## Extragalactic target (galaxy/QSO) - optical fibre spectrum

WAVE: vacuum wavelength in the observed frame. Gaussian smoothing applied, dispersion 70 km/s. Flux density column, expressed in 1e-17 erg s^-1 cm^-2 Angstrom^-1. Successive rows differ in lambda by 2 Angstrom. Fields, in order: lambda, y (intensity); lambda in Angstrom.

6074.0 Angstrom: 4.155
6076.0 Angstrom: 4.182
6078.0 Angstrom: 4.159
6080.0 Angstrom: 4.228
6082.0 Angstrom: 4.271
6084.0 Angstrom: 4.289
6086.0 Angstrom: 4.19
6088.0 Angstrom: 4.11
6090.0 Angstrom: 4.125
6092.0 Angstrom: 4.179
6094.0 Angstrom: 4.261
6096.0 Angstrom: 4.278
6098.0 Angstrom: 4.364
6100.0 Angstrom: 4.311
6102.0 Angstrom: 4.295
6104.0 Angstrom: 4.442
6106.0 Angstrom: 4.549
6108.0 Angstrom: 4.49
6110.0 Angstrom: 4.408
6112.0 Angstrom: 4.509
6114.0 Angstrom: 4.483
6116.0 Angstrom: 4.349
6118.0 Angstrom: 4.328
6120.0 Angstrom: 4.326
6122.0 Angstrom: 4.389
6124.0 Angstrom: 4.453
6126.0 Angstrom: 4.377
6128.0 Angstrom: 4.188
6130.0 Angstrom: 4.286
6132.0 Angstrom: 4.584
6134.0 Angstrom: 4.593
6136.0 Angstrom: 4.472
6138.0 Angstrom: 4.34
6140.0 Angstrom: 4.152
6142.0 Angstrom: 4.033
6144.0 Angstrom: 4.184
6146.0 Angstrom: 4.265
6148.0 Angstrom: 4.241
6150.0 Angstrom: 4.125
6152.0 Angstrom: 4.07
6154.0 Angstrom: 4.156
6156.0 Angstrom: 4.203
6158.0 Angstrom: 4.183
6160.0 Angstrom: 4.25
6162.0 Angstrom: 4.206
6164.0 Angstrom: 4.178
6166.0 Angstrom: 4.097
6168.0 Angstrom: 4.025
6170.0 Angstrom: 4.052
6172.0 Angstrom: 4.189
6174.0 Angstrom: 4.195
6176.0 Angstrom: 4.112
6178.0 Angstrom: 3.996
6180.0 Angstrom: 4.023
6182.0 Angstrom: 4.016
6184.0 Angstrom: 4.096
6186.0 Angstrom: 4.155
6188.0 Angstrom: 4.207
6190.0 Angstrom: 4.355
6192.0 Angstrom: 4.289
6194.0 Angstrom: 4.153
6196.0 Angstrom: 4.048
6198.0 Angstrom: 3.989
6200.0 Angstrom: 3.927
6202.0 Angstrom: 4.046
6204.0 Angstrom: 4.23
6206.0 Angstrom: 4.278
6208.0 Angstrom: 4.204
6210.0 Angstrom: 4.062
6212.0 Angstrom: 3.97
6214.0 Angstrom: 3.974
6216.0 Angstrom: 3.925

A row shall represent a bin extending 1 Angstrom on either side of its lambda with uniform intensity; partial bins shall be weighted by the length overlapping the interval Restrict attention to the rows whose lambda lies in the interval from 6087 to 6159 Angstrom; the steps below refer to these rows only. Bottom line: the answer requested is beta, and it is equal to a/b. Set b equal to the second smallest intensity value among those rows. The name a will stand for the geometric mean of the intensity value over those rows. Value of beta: 1.06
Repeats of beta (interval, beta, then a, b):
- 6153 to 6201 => 1.03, 4.13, 3.989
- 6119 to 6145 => 1.04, 4.33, 4.152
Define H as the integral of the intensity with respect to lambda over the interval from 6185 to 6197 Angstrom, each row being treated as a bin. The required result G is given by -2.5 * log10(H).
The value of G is -4.26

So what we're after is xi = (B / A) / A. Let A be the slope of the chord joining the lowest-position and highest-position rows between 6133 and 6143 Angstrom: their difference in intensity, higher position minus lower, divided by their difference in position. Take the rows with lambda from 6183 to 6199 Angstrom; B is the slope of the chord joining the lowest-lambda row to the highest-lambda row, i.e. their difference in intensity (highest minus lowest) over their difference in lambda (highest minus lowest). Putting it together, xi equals -2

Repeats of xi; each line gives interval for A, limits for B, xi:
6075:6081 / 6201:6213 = -57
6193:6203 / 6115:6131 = -25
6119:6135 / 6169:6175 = 98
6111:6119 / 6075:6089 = -7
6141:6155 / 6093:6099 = 245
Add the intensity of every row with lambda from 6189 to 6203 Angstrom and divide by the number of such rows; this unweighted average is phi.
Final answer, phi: 4.12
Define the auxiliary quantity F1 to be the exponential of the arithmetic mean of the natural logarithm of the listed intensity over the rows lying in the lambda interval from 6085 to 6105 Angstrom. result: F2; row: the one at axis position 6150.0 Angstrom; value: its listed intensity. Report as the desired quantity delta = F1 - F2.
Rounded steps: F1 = 4.25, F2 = 4.125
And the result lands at 0.13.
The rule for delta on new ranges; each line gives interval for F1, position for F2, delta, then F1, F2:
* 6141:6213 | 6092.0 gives -0.05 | 4.13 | 4.179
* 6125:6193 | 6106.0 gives -0.35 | 4.20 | 4.549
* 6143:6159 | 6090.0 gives 0.05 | 4.18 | 4.125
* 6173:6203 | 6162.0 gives -0.10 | 4.11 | 4.206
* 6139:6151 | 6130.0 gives -0.12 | 4.17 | 4.286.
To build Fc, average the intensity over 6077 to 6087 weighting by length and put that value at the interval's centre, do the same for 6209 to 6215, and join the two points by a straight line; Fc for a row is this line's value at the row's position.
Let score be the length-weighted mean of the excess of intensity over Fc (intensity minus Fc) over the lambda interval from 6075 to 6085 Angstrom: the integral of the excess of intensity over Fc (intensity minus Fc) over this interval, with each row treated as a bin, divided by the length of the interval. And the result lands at -0.01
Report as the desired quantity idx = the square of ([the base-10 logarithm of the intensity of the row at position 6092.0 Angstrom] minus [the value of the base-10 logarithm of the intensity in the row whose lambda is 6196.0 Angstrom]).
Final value 0.0002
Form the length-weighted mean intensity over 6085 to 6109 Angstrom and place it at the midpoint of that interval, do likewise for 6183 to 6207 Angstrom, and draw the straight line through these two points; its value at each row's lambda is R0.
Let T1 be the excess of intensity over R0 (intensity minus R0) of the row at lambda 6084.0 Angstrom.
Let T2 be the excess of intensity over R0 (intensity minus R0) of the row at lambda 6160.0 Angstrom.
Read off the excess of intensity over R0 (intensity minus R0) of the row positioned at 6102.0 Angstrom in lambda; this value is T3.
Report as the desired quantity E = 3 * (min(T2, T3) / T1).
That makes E -0.3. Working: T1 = -0.03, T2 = 0.05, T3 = 0.003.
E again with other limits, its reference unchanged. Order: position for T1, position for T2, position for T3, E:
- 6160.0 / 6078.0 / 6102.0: -10.6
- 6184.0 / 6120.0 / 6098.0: -2.7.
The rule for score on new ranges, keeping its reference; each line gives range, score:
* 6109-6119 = 0.24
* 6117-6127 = 0.22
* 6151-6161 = 0.07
